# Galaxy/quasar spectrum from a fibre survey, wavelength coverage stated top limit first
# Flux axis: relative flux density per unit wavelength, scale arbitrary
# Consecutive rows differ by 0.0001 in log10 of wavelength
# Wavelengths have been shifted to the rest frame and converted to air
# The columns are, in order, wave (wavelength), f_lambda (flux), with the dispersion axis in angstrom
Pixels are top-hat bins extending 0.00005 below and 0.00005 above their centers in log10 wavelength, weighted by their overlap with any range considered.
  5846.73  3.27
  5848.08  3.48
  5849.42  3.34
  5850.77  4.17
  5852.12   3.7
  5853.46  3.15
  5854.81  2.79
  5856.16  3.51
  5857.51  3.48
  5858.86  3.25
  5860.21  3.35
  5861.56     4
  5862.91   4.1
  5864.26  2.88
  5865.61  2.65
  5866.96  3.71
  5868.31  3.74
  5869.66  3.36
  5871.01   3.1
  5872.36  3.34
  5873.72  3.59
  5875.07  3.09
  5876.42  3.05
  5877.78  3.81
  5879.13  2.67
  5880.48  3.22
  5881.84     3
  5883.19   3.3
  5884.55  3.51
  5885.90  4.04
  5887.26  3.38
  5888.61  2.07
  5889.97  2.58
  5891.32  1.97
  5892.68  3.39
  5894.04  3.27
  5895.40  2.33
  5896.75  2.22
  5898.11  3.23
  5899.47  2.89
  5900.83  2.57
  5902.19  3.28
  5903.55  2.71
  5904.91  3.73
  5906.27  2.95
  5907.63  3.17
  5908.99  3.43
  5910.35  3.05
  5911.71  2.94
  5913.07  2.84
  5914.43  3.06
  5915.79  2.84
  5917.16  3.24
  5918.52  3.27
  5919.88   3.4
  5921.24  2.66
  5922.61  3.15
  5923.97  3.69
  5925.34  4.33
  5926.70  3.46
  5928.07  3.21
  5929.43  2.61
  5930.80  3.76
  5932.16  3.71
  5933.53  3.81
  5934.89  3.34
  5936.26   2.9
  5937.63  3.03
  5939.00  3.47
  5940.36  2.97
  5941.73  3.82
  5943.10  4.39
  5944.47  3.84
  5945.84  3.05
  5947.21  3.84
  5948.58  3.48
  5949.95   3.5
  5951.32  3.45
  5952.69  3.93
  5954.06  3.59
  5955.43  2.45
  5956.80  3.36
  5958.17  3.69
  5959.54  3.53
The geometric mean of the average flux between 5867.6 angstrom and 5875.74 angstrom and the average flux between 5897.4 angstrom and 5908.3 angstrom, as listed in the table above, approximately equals 3.21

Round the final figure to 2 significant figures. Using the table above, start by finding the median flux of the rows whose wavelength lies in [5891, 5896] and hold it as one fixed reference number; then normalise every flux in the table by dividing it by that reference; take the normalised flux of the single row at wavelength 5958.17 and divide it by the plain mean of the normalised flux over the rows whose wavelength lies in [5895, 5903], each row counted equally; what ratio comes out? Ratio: 1.3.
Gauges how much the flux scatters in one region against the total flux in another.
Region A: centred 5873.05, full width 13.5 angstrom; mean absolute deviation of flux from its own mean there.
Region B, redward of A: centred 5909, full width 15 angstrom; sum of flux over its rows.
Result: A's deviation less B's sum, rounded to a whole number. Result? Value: -34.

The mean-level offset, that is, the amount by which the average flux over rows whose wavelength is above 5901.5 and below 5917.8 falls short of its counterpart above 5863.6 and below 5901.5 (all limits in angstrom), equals 0.0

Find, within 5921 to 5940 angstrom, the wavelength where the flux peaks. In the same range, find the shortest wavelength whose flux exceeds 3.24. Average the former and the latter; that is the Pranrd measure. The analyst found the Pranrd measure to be 5924.7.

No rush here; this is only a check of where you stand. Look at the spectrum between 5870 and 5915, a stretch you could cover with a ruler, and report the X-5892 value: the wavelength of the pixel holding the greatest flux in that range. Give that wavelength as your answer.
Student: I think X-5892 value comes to 5885.90 angstrom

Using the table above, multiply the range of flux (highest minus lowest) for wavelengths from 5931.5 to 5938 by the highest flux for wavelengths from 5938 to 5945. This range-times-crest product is 4.0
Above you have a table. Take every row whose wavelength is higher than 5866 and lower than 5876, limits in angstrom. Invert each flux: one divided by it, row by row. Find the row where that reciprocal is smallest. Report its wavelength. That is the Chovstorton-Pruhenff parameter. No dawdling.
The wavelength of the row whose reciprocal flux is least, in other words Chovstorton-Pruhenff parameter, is 5868.31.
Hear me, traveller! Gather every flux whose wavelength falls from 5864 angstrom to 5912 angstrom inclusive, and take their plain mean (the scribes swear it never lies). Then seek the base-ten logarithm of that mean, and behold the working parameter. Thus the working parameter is 0.490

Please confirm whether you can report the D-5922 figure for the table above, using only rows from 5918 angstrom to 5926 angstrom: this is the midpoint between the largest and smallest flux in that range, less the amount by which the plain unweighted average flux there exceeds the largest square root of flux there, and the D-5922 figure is 2.16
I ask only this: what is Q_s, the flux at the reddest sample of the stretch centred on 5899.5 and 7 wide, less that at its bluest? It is 1.1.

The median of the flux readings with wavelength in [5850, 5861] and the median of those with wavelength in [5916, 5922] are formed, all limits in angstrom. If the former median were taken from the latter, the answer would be -0.2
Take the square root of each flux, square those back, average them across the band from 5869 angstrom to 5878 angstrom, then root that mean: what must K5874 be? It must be 1.83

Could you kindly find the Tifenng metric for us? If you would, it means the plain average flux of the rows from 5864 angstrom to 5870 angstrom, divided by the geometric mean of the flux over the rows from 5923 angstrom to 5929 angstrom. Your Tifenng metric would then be 0.90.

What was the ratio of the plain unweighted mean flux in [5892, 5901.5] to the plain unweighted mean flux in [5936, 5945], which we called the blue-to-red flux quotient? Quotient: 0.81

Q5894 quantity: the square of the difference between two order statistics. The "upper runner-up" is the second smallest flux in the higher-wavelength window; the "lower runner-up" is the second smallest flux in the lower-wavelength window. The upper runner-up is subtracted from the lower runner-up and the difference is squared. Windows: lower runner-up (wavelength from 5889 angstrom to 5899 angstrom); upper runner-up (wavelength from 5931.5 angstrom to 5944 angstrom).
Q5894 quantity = 0.56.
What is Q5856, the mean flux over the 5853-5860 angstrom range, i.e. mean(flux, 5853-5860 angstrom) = 3.24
